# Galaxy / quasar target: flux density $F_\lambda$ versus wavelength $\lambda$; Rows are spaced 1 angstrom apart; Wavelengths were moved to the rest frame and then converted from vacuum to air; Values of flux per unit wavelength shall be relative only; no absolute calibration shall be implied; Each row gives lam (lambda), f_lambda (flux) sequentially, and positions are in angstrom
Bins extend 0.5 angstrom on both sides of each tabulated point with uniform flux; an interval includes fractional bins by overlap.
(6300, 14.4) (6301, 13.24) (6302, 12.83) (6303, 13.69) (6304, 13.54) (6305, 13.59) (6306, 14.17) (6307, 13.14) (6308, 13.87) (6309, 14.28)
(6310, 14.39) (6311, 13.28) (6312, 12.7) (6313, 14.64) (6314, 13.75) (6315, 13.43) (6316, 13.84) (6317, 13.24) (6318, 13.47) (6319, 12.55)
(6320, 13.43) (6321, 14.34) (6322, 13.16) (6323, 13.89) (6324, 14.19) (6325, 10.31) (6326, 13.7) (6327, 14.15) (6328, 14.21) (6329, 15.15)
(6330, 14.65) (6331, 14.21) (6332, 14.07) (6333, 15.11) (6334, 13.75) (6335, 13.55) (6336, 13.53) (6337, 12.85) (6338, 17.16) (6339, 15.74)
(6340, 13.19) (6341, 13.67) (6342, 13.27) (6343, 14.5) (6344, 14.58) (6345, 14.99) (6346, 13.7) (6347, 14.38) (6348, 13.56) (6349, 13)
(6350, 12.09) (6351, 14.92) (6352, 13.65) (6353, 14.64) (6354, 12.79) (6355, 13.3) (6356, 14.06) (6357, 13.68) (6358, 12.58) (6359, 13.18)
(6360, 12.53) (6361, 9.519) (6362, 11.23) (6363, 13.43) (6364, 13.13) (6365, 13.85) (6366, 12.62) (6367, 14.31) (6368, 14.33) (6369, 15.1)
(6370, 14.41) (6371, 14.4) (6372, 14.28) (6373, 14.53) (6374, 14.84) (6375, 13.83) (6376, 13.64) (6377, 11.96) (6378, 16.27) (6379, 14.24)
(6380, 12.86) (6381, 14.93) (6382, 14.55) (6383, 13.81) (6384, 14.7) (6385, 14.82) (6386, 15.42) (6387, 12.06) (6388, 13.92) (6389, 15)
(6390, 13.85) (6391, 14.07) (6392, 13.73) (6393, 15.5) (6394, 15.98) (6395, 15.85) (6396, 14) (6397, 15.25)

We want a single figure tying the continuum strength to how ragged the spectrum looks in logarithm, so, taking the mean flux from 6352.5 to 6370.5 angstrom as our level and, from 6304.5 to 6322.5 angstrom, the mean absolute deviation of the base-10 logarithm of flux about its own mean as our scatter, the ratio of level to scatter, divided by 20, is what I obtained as 44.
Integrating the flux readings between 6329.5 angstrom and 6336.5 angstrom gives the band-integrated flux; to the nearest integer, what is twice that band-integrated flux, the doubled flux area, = 198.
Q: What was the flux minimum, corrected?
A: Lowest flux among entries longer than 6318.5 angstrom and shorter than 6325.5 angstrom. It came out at 10.31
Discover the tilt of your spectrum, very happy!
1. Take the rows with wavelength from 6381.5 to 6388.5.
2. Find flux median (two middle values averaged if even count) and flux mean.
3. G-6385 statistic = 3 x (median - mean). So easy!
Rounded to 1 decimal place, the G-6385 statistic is 1.1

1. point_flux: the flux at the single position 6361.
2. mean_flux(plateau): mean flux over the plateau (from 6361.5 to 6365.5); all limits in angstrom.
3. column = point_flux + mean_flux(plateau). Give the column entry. 22.4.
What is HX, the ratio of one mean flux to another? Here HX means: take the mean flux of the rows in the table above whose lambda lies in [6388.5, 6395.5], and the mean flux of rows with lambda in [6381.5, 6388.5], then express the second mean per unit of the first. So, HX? 0.95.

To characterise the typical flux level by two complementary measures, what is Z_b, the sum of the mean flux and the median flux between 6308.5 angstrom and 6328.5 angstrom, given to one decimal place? 27.3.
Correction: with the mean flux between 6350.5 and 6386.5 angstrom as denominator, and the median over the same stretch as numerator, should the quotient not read 1.01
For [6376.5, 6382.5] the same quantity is 1.02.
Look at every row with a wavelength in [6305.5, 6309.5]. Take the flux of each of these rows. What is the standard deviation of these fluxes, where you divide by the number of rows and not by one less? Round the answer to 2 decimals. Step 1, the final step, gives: 0.44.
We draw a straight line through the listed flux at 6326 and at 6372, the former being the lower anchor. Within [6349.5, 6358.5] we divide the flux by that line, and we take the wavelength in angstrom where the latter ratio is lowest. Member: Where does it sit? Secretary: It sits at 6350 angstrom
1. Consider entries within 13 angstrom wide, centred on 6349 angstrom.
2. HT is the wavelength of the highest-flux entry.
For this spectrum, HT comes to 6345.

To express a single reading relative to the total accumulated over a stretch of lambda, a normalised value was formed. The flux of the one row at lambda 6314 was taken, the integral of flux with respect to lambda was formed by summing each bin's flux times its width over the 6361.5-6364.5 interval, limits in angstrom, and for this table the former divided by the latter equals 0.364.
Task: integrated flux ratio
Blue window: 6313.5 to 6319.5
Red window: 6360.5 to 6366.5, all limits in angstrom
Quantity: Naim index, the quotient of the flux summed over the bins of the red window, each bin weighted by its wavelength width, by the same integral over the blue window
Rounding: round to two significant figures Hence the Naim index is 0.92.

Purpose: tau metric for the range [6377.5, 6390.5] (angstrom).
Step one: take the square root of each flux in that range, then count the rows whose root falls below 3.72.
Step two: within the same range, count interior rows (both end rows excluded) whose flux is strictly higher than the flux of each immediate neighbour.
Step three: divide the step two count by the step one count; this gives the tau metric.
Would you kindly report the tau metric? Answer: 1.00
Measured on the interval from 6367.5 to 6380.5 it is 0.75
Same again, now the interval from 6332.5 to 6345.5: 0.29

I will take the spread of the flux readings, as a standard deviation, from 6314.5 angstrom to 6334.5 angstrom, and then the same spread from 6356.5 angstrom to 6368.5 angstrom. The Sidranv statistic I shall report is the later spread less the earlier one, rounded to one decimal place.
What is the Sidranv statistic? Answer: 0.3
